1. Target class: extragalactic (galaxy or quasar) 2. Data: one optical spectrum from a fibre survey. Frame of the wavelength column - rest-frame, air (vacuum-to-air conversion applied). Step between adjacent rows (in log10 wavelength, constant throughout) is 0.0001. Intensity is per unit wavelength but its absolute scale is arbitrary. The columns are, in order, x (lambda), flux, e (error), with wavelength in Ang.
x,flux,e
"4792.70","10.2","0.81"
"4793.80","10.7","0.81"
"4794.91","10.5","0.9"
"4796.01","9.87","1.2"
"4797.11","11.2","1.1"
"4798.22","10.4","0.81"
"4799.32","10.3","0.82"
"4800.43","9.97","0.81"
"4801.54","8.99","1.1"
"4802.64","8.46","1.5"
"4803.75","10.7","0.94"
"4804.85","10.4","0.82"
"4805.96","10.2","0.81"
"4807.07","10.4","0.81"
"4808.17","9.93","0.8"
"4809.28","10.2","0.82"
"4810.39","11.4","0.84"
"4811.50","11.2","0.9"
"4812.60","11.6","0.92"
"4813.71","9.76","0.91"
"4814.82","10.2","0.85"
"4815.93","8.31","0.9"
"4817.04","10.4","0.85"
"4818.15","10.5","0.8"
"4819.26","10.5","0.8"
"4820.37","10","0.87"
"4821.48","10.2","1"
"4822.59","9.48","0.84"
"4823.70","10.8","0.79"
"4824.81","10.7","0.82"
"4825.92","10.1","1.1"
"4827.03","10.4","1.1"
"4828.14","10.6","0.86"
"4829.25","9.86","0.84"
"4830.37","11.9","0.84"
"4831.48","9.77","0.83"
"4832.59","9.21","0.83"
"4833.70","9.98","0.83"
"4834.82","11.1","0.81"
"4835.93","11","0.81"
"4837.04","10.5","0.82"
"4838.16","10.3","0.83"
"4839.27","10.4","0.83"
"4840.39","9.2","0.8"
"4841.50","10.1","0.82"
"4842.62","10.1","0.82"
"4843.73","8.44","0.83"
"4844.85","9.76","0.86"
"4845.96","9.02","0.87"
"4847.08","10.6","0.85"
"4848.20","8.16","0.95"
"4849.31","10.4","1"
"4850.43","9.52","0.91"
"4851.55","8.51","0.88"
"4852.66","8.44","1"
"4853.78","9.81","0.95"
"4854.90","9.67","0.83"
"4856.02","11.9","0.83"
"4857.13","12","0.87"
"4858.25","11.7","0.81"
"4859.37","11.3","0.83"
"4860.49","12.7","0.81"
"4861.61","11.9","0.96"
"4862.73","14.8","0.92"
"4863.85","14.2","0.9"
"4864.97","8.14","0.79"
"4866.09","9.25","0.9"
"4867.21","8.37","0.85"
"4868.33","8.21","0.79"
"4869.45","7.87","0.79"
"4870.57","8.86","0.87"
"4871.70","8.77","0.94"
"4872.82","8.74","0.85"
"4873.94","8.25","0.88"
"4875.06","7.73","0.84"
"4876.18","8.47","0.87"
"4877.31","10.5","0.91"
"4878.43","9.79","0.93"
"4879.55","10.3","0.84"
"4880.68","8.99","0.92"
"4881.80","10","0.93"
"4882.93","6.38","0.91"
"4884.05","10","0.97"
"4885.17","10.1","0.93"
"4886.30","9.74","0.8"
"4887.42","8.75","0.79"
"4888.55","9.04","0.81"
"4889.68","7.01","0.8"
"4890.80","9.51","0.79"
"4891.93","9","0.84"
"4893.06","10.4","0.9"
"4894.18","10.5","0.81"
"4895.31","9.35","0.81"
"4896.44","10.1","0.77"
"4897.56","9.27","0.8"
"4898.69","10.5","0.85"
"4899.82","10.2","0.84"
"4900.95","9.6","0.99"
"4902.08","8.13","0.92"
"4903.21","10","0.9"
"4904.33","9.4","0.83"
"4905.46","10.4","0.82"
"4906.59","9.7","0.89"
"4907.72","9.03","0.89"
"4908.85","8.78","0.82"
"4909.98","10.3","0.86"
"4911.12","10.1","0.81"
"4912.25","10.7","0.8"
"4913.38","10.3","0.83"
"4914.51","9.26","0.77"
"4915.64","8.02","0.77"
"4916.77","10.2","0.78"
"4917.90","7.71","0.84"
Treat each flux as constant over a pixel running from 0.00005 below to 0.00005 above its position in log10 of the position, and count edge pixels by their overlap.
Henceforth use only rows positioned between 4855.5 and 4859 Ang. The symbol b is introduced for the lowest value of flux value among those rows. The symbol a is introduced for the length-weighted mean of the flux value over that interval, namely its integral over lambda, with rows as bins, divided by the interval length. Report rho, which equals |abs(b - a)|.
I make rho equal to 0.15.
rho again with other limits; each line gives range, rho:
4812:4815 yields 0.83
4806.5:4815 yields 0.84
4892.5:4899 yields 0.74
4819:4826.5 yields 0.77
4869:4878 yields 0.94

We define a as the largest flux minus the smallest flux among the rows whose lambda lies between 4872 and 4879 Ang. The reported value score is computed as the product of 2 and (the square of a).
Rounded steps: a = 2.77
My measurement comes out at 15.3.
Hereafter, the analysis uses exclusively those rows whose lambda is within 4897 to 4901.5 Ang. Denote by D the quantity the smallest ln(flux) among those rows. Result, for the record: 2.23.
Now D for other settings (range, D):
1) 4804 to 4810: 2.30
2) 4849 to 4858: 2.13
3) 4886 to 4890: 1.95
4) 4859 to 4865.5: 2.10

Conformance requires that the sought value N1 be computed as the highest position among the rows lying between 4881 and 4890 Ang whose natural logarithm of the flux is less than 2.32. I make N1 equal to 4889.68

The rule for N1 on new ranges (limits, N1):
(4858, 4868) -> 4867.21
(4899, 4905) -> 4904.33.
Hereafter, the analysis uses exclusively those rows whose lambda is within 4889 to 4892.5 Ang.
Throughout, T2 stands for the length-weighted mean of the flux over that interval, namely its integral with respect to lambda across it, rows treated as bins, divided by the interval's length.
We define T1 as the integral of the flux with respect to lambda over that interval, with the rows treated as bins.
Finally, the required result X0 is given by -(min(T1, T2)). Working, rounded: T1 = 29.8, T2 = 8.5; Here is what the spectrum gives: -8.5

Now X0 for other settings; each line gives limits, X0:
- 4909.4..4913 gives -10.3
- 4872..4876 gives -8.3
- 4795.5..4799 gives -10.5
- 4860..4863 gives -13.0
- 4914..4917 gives -9.1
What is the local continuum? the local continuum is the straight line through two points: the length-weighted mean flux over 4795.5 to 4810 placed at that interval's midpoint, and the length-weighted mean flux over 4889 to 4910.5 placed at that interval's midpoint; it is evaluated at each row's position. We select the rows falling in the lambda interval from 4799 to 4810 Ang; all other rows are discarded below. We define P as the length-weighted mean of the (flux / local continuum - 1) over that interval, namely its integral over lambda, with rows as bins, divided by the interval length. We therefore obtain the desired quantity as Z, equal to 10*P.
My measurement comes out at -0.11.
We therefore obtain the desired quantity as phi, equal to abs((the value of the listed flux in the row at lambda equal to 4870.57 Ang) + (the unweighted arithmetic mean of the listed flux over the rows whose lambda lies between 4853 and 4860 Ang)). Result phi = 19.9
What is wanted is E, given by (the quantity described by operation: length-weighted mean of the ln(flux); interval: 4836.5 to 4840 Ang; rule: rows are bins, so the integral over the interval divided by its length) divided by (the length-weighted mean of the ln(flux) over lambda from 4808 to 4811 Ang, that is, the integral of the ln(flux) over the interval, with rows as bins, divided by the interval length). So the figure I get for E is 0.99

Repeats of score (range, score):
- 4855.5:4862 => 3.9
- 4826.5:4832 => 9.1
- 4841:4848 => 9.3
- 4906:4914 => 7.4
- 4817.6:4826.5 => 3.5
